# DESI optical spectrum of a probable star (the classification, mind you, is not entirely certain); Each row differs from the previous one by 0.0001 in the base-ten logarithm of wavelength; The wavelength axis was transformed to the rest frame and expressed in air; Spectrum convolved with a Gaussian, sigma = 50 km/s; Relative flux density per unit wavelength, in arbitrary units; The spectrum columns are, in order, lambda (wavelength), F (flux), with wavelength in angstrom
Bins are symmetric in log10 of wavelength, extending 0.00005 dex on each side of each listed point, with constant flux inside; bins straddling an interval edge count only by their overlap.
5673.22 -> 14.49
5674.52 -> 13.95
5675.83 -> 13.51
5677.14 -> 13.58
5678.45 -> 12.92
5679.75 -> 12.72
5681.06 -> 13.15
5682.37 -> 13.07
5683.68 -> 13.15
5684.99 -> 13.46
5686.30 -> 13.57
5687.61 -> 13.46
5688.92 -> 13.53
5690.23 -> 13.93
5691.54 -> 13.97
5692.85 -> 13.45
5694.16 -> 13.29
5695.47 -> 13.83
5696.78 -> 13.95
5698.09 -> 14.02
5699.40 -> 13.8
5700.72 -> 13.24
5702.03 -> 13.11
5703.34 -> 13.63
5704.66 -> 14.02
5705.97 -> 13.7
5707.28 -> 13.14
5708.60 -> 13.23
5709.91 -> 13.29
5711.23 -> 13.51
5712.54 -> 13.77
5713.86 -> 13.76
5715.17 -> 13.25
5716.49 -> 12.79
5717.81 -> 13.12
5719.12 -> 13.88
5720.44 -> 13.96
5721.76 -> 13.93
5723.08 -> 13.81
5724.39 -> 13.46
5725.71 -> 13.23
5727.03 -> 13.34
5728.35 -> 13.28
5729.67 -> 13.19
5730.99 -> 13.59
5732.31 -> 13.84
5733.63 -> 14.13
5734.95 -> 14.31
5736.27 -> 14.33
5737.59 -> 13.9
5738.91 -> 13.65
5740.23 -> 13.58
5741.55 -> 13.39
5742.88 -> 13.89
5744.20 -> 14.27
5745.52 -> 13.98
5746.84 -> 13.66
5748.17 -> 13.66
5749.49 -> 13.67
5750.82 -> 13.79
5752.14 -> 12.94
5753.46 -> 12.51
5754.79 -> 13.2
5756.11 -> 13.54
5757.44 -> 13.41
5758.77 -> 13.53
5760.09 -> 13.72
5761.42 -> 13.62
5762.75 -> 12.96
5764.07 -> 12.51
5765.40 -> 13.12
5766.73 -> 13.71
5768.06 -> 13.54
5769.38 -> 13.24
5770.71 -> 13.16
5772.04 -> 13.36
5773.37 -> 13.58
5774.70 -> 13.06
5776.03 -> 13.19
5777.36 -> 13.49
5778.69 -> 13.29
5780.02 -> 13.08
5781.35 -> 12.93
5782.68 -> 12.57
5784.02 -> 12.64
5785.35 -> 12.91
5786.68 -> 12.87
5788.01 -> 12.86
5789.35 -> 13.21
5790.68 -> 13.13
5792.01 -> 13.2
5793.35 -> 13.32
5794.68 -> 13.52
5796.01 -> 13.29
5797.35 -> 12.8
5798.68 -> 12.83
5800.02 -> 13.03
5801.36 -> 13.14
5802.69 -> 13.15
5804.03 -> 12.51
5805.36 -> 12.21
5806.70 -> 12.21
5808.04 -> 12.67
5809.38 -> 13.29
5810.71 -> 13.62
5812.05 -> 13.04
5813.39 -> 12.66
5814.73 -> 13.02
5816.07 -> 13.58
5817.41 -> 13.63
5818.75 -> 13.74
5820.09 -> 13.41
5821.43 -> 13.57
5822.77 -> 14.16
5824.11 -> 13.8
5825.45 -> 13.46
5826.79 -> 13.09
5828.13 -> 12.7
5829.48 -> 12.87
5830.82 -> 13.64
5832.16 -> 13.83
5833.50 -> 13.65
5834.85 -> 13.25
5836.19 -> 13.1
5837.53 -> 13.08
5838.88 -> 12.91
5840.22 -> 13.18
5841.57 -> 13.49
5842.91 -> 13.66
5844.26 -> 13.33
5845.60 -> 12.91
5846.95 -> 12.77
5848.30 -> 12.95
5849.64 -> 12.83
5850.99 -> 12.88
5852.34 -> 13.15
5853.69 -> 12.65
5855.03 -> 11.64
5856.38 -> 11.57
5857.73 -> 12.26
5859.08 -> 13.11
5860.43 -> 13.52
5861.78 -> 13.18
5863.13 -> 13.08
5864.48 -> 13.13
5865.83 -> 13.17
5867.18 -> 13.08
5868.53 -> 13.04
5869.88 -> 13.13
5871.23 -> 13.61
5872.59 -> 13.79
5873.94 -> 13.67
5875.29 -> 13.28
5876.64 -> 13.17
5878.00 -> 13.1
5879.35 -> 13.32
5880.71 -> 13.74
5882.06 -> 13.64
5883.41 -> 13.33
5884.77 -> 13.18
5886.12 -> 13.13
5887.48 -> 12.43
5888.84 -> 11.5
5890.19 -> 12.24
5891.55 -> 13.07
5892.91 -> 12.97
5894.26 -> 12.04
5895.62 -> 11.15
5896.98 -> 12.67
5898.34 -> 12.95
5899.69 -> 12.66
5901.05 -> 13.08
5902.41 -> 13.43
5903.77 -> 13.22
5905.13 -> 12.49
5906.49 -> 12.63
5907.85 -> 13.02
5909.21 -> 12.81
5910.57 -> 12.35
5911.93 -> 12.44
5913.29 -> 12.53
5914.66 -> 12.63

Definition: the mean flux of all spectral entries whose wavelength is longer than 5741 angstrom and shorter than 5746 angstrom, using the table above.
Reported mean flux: 13.88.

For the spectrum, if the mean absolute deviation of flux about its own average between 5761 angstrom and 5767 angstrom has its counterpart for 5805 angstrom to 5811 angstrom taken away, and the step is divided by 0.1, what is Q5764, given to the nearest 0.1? -1.4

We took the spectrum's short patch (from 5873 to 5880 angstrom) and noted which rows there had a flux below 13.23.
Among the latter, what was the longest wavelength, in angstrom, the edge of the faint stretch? 5878.00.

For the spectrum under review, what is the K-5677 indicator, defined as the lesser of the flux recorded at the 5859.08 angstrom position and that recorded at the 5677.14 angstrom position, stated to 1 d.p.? 13.1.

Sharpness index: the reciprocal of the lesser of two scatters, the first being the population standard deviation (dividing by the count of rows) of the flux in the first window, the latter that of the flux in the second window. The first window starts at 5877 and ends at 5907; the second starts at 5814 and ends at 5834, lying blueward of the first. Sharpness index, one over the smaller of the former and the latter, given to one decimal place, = 2.6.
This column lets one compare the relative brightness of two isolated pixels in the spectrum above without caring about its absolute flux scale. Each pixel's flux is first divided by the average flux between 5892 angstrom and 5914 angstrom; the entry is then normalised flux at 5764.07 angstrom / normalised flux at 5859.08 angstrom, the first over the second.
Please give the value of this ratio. 0.954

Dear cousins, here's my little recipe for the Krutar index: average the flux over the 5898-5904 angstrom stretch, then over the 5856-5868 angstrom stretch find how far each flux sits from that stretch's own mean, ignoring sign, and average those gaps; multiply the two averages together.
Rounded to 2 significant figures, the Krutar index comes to 5.7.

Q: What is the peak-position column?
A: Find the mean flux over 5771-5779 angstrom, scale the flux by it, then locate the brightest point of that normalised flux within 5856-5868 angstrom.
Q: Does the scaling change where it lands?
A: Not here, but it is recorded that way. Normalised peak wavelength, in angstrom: 5860.43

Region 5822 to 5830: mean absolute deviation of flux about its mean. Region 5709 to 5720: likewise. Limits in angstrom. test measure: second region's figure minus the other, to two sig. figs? -0.15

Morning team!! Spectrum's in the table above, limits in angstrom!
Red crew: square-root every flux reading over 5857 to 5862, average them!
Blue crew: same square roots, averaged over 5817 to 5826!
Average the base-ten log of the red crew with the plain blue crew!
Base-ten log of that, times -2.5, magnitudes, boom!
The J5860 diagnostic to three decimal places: -0.820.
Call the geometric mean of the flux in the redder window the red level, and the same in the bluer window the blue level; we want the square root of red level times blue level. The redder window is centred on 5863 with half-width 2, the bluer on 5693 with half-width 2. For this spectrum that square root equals 13.35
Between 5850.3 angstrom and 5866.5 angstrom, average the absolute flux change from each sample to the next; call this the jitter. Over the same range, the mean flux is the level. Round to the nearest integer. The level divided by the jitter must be 32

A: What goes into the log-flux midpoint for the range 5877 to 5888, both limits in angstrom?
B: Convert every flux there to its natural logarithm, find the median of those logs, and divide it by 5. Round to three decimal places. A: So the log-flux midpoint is 0.517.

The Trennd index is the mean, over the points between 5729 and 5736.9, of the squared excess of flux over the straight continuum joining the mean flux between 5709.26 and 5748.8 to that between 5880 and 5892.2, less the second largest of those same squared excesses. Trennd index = -0.22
